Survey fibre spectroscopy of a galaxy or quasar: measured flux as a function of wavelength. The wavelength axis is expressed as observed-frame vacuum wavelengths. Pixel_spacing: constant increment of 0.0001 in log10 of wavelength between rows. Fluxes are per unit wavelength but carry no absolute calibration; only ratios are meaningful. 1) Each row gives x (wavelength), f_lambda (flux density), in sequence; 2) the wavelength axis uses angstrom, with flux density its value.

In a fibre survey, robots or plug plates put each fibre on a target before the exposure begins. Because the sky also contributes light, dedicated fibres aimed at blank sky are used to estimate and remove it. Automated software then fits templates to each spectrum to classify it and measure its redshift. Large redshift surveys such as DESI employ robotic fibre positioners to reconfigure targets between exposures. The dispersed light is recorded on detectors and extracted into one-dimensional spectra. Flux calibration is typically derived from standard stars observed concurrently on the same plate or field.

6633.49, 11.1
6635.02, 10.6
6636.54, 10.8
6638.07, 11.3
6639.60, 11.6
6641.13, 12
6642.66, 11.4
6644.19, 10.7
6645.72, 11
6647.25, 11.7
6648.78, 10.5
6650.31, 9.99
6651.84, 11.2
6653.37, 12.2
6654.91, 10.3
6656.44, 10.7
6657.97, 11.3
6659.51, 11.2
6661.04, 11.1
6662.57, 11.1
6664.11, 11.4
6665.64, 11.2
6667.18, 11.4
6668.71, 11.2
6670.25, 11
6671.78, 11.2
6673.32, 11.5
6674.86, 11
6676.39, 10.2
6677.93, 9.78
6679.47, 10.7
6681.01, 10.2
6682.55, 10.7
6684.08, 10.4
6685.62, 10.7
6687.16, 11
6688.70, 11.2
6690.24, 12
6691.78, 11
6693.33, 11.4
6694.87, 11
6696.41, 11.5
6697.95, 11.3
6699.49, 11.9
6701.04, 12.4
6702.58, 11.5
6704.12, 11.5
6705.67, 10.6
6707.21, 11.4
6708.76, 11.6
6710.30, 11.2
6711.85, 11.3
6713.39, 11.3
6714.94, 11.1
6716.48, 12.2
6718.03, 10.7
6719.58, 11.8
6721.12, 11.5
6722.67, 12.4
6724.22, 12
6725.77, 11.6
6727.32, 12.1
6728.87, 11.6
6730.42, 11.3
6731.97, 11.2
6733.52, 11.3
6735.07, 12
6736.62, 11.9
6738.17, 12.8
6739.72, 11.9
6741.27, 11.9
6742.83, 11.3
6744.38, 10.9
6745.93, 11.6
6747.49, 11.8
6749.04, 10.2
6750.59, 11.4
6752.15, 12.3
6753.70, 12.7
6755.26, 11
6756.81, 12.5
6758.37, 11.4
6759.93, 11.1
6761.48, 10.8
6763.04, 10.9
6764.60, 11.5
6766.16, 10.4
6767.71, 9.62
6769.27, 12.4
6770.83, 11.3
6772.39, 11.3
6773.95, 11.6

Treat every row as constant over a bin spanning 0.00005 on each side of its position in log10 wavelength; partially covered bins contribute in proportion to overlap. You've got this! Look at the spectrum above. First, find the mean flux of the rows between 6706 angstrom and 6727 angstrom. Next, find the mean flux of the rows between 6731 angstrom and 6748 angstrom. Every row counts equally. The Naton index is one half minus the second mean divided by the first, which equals -0.513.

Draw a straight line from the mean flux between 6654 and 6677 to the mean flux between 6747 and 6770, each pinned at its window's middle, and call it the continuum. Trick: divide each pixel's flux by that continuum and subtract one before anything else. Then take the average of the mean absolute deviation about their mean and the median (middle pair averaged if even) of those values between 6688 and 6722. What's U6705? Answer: 0.025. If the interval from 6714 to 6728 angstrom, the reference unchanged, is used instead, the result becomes 0.045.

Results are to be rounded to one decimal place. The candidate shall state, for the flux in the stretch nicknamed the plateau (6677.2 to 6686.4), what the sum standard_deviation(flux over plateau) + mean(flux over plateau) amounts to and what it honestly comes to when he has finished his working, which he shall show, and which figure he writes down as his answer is 10.8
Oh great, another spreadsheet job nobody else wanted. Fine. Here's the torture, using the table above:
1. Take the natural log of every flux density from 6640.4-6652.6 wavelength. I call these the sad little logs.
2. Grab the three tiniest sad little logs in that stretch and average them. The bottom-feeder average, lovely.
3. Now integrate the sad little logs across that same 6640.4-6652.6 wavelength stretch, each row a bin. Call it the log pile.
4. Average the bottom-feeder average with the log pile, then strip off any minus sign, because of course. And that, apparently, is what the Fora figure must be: 16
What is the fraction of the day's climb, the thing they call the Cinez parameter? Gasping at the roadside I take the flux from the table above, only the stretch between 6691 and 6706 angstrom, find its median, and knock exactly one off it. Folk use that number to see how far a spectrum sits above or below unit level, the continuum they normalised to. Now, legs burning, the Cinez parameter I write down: 10.45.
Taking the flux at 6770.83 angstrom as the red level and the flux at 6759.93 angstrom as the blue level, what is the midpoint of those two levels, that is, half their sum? 11.2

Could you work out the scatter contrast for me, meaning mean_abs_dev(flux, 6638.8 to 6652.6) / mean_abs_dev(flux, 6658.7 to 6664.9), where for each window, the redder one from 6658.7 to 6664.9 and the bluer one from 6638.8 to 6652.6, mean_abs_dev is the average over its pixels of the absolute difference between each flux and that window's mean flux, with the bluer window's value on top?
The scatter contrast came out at 5.1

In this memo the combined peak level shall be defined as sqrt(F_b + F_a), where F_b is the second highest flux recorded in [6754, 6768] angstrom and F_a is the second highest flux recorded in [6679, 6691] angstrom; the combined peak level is 4.76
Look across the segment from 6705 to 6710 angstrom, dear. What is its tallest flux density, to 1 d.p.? 11.6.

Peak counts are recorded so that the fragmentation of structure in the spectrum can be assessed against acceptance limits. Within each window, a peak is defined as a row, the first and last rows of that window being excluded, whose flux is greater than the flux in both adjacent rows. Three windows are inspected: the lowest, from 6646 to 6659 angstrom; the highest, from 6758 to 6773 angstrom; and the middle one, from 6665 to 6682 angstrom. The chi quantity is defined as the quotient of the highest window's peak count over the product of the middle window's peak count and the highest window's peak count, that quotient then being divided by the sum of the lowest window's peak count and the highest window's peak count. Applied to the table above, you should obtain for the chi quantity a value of 0.11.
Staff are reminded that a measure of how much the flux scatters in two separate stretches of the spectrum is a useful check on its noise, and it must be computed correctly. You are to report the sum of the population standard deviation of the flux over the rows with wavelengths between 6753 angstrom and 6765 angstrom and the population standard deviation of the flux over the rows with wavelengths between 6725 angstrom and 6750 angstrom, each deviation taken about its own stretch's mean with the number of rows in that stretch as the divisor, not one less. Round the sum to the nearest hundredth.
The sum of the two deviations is 1.24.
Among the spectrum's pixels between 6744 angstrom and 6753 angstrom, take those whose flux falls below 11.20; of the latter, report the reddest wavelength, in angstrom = 6749.04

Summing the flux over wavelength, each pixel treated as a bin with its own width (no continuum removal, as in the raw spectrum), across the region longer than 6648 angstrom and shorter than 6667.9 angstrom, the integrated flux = 220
